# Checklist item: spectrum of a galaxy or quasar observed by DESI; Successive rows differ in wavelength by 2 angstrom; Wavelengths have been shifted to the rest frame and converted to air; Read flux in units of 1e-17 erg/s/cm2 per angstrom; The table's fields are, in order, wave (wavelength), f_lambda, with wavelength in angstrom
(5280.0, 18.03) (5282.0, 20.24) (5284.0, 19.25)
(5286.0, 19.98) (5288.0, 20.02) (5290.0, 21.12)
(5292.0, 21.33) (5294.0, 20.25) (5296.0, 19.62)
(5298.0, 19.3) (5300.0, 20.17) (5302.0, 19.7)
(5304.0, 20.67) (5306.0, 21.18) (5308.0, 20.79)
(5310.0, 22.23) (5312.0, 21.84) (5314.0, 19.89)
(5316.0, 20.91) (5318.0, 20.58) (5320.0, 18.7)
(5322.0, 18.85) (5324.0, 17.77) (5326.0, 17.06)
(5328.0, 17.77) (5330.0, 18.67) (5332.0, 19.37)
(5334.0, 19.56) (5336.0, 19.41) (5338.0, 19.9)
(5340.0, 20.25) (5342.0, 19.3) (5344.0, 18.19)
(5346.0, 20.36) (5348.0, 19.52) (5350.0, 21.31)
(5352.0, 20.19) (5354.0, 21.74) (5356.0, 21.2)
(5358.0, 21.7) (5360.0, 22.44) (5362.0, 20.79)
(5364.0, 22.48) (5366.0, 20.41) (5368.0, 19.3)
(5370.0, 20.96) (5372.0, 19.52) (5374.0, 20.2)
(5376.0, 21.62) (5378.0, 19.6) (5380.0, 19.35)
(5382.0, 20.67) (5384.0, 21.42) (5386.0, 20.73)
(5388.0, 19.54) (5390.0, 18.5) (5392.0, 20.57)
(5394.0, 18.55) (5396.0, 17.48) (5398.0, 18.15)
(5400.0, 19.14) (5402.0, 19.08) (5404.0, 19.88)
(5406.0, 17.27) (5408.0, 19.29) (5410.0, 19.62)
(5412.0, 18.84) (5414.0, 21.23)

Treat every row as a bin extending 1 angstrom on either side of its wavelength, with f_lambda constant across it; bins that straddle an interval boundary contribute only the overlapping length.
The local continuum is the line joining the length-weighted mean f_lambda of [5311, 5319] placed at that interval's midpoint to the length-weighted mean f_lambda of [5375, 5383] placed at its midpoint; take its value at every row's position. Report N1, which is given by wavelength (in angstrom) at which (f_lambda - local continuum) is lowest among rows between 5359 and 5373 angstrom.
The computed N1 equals 5368.0 angstrom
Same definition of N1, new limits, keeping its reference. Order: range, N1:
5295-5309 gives 5298.0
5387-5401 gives 5396.0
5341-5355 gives 5344.0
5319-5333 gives 5326.0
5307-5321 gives 5320.0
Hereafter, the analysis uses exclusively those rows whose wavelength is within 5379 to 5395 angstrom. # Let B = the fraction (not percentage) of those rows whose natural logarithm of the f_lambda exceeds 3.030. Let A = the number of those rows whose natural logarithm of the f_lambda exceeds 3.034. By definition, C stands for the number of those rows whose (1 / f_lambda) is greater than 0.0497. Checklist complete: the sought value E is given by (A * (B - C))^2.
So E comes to 14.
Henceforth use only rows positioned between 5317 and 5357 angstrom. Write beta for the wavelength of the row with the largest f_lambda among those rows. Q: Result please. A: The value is 5354.0 angstrom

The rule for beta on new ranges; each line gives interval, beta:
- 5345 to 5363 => 5360.0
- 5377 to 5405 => 5384.0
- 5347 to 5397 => 5364.0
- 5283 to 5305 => 5292.0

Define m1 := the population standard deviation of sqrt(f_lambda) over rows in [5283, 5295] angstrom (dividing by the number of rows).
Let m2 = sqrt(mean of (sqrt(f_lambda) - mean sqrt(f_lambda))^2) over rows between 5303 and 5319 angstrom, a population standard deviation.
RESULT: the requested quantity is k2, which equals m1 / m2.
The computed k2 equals 1.04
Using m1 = 0.079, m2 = 0.08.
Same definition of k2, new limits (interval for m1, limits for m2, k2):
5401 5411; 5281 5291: 1.60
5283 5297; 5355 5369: 0.67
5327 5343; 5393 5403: 1.14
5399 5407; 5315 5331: 0.77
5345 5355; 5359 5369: 0.66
